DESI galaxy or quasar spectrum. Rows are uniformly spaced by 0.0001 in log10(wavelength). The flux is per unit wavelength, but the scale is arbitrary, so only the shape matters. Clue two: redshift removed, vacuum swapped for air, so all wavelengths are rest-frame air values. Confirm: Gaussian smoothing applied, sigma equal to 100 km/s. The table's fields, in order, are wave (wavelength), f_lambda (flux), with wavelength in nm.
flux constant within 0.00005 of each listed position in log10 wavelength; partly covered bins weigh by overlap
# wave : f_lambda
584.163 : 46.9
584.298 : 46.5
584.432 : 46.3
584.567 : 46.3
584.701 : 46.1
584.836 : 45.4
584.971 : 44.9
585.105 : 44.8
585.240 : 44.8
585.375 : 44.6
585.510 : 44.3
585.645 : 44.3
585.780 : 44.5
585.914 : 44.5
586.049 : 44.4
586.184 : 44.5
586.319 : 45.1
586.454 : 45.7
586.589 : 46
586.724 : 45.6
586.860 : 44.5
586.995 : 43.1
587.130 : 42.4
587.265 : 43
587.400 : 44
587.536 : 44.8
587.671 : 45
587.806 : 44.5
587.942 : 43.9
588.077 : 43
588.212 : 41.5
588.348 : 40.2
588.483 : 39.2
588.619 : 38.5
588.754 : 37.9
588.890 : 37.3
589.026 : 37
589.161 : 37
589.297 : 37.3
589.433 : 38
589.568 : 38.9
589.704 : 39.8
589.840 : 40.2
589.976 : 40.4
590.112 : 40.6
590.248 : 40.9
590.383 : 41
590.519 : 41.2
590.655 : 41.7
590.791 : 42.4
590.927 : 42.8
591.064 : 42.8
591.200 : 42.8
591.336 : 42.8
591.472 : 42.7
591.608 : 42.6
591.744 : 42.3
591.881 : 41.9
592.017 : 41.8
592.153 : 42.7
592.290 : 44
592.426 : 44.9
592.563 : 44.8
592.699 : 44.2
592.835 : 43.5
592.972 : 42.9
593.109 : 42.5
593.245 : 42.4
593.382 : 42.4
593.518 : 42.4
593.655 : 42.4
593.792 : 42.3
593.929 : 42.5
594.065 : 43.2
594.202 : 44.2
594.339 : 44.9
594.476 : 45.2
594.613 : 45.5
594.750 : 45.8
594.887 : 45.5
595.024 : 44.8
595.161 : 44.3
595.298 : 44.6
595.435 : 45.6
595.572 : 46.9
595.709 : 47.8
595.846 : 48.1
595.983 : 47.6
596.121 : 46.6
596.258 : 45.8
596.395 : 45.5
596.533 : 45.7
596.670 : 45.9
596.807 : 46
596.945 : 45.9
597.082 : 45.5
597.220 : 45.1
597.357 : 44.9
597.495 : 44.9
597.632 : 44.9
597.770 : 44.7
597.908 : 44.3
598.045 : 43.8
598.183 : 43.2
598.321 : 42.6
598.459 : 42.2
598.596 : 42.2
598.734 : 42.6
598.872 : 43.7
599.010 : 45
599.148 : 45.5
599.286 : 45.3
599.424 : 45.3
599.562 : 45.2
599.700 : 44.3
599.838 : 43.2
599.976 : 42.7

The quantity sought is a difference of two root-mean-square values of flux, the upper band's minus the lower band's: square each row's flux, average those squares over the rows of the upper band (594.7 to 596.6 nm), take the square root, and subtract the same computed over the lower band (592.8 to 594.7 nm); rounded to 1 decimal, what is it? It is 2.7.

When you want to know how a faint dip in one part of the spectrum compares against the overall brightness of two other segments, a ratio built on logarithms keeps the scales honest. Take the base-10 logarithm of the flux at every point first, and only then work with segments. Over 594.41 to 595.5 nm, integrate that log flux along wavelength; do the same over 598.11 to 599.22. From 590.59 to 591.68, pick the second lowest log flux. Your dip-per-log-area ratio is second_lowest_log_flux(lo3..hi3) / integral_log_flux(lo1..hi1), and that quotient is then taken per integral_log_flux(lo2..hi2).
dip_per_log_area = 0.497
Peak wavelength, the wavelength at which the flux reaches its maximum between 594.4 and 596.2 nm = 595.846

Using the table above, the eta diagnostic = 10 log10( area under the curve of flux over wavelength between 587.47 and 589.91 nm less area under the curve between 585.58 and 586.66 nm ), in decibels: 17.0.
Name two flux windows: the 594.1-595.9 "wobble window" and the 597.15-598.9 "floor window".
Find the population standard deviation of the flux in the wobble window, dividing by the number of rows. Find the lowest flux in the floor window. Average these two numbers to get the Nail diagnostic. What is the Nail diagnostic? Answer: 21.7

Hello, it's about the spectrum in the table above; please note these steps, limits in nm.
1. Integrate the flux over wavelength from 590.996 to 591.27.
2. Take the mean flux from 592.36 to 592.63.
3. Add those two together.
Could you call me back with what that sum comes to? 56.5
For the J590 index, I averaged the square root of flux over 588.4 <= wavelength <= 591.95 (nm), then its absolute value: 6.35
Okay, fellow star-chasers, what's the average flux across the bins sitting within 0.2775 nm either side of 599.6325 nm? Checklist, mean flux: 44.5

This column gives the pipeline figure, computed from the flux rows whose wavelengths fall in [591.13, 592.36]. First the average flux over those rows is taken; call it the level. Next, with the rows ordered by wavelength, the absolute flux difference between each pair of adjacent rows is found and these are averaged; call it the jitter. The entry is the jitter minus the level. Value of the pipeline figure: -42.2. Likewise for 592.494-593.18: -43.0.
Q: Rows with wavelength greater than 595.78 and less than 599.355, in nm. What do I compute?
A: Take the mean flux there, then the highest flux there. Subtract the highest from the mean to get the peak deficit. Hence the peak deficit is -3.20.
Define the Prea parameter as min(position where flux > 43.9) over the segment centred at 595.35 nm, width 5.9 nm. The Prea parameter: 592.426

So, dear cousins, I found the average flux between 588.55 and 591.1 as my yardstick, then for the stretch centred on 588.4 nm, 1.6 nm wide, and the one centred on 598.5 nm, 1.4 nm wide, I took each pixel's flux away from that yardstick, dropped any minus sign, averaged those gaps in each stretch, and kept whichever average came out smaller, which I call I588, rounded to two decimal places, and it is 2.60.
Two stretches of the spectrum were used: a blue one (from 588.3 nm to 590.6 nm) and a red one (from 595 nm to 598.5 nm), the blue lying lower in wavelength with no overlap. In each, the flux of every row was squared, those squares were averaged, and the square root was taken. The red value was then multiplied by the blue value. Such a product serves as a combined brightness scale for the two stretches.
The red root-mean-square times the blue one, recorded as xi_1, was 1774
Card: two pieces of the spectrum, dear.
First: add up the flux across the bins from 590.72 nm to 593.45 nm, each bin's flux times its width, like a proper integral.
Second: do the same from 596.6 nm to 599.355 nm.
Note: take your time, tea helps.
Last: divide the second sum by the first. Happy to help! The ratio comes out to 1.04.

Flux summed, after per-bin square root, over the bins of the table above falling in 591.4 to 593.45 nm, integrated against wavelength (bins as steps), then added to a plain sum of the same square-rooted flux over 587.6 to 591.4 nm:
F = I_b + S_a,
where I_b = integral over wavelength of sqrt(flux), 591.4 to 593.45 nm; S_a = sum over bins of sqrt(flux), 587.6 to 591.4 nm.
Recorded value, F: 192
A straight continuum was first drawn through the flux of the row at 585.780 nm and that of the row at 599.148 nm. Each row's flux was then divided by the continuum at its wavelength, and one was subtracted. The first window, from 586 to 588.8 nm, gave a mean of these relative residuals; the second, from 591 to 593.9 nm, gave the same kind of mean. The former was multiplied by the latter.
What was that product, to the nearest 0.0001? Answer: 0.0015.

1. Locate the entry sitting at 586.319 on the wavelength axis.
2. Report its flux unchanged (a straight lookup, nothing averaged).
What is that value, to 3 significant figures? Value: 45.1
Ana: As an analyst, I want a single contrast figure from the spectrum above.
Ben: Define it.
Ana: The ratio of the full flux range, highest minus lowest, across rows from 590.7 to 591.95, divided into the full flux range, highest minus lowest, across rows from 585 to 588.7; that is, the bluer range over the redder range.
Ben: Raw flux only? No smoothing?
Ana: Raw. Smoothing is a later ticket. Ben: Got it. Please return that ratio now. 8.3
